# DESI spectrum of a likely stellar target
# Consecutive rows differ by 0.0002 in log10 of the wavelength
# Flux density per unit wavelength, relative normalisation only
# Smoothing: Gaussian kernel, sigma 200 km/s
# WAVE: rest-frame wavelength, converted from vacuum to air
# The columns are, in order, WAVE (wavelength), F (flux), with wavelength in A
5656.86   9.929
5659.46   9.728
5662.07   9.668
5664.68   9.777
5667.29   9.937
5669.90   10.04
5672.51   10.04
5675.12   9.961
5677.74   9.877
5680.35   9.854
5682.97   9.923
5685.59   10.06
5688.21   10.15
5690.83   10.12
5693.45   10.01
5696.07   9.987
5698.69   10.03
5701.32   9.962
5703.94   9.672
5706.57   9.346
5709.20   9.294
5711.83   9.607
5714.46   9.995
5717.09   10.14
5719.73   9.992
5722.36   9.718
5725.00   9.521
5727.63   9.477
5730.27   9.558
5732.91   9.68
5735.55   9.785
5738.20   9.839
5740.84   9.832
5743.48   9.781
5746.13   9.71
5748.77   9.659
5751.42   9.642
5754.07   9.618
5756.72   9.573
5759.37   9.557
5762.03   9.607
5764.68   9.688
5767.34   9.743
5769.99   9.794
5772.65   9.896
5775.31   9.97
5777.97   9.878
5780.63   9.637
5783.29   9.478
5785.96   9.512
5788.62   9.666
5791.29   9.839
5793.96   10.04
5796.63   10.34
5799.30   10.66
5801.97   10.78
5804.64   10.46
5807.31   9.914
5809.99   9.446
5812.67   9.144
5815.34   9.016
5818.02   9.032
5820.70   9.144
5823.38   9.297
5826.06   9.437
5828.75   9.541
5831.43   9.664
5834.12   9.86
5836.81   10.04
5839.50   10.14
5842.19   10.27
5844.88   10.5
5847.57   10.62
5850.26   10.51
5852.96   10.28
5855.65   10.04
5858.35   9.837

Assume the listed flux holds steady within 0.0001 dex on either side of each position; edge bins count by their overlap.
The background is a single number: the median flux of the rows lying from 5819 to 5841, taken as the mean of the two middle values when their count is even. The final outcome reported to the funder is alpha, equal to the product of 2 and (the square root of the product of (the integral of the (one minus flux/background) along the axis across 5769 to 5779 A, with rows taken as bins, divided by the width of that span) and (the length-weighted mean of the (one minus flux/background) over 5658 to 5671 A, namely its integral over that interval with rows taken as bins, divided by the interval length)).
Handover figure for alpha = 0.053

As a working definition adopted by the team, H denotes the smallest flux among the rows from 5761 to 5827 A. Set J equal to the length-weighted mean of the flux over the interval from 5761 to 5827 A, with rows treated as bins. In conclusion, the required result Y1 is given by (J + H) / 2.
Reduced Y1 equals 9.38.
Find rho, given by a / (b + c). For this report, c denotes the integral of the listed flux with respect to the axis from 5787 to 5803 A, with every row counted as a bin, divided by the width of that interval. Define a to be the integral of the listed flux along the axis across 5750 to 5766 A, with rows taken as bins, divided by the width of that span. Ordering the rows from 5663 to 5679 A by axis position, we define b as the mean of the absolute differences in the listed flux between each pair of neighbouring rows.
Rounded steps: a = 9.61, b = 0.085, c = 10.2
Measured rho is 0.93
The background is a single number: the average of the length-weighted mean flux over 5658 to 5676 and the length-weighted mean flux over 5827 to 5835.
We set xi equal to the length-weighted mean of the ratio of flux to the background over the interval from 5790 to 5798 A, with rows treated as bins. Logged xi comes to 1.03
